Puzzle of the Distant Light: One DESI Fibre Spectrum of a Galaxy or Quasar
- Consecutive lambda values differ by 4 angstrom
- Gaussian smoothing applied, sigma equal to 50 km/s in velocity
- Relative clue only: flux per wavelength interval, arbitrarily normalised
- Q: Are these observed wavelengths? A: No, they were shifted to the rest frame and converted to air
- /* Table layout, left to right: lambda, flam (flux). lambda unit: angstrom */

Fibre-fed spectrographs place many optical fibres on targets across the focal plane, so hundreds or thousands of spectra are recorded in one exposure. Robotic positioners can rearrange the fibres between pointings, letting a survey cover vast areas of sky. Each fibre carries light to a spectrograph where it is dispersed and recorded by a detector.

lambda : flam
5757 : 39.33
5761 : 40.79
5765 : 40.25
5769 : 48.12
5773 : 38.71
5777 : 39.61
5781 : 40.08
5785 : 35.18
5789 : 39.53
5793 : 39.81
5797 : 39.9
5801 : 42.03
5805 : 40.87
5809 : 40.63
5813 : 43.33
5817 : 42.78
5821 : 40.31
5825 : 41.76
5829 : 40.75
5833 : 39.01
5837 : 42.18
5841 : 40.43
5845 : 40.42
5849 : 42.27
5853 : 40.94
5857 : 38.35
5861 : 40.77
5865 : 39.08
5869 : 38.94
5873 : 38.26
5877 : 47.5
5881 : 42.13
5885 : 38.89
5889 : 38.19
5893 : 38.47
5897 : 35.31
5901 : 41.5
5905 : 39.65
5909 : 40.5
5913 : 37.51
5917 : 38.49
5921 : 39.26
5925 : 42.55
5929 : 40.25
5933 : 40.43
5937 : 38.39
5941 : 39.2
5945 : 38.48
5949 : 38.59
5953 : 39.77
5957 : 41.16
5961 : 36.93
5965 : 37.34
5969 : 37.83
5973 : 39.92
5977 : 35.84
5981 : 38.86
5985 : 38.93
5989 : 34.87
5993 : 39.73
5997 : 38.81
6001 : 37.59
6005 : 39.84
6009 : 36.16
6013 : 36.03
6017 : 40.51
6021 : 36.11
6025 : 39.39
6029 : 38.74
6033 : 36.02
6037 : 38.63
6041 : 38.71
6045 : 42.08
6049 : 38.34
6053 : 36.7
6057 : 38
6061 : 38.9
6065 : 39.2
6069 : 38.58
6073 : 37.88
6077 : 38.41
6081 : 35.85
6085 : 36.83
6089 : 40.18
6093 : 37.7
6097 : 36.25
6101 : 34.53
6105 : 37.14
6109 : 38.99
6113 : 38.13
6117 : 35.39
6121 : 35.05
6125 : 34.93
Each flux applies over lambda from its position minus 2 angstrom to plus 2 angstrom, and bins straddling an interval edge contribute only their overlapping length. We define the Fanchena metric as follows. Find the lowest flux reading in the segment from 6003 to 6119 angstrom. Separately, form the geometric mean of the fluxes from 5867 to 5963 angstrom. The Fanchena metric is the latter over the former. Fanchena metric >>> 1.14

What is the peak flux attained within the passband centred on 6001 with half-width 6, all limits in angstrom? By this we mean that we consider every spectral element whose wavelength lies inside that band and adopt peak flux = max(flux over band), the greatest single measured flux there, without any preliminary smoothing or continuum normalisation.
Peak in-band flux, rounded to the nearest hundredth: 39.84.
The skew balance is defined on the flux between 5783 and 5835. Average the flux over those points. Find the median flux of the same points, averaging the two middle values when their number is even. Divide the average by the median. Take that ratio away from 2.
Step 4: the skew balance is 1.00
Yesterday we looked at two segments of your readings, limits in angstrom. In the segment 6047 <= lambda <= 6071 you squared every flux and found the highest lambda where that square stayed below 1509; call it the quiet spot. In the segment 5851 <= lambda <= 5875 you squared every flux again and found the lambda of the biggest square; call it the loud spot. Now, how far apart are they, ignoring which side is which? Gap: 216 angstrom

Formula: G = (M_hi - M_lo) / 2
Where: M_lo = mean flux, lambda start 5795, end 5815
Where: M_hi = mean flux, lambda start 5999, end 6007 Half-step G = -1.3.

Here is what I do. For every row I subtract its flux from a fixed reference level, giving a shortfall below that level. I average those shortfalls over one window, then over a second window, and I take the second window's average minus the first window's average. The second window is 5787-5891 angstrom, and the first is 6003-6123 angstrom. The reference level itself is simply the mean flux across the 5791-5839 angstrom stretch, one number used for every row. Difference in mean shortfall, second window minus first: -2.9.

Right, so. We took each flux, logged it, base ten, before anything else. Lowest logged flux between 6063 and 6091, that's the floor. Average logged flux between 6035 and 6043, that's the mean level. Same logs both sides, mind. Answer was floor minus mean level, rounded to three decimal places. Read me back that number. -0.033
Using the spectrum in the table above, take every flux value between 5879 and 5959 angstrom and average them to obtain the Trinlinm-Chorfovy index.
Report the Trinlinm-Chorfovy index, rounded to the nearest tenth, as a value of 39.4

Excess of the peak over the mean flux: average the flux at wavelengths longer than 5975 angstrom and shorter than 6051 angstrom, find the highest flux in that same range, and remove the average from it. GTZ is 3.9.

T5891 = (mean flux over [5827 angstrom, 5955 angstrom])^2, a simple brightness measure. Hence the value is 1591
